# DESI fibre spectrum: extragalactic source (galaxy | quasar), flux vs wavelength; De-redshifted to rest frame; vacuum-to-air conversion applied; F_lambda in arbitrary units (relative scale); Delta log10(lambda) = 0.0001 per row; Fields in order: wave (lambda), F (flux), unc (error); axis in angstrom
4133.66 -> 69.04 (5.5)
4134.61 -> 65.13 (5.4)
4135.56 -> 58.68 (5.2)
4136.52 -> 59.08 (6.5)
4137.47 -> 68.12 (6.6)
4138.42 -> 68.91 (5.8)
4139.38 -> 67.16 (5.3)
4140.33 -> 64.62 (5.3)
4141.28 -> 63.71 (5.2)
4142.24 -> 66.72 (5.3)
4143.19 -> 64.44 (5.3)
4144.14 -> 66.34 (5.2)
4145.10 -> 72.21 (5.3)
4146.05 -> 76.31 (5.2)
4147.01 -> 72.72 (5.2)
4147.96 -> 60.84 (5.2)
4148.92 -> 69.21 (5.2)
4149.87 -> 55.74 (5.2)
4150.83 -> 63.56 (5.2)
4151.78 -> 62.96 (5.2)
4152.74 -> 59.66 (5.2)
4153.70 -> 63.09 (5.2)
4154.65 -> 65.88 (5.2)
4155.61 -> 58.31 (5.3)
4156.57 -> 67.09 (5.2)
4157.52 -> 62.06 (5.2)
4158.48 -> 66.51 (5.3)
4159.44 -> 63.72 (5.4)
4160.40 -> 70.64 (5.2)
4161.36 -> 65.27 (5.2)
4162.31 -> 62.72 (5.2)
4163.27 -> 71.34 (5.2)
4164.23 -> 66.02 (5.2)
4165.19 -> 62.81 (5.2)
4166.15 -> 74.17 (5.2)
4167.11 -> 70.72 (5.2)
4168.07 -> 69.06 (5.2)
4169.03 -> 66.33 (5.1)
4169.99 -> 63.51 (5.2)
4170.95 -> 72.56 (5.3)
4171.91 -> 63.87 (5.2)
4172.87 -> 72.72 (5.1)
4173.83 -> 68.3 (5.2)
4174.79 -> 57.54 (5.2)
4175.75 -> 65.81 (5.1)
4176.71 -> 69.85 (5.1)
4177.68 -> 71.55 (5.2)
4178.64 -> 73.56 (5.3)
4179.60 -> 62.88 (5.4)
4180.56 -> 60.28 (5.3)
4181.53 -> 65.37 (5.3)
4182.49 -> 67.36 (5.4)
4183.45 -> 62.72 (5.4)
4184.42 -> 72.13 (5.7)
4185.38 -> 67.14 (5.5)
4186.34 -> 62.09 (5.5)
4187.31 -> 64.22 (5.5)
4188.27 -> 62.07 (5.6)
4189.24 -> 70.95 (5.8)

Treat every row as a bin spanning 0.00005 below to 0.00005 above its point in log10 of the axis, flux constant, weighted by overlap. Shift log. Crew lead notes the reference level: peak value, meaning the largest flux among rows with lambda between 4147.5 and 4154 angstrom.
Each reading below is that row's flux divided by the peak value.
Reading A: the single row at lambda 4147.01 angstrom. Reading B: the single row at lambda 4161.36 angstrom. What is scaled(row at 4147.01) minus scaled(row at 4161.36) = 0.11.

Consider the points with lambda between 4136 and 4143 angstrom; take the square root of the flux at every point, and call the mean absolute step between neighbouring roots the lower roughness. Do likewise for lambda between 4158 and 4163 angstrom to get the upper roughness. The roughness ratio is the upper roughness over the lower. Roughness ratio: 1.4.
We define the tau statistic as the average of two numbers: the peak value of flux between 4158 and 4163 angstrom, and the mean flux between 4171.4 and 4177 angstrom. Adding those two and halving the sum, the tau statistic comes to 68.5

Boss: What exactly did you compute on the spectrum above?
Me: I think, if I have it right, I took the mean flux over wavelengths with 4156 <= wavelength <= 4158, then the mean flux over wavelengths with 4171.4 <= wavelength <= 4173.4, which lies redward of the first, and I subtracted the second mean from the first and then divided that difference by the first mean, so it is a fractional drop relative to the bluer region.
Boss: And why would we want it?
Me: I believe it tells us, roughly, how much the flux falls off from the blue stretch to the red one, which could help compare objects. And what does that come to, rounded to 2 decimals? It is -0.06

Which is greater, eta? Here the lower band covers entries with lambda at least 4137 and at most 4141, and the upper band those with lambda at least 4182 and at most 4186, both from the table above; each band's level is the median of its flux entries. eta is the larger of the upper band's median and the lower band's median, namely 67.6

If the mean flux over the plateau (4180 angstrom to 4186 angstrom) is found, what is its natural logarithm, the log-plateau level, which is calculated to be 4.19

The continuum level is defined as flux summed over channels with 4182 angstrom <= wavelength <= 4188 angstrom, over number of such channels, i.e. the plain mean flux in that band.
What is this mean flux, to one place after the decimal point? 65.9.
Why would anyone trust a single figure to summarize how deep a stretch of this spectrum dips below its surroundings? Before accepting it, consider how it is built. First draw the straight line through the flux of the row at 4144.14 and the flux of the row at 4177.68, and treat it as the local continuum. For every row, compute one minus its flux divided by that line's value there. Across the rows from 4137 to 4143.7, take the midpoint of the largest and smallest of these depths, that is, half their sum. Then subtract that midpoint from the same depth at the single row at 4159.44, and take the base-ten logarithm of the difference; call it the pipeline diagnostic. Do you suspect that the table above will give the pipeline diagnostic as -1.1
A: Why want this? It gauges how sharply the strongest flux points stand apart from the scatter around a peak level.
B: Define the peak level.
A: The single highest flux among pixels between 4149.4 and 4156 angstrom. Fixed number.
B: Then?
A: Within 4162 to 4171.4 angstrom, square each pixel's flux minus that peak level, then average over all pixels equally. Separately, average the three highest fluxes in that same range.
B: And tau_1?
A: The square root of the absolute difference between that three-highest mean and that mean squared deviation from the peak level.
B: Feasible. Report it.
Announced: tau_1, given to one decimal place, 7.2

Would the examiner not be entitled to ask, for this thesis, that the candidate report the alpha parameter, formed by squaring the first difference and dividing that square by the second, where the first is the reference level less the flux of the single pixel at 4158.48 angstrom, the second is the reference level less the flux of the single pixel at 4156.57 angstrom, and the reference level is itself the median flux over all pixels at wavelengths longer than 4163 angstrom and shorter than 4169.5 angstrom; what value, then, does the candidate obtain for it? 3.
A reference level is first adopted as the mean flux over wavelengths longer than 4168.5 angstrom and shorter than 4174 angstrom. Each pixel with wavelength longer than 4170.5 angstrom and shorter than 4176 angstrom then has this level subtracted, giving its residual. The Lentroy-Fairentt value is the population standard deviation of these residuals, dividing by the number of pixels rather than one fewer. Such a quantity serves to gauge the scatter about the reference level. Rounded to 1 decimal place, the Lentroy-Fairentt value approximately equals 5.3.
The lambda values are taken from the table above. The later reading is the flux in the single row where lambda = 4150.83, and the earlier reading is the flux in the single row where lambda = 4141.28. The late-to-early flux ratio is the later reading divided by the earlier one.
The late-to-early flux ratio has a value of 1.00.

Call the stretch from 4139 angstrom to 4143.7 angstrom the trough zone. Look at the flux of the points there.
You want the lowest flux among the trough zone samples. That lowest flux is 63.71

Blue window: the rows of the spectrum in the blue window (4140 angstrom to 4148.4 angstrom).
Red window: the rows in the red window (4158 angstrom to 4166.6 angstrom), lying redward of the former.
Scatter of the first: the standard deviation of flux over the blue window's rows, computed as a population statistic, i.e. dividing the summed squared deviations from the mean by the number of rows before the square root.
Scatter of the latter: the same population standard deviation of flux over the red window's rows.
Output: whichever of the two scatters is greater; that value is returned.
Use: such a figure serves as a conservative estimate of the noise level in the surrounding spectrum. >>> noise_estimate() 4.78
